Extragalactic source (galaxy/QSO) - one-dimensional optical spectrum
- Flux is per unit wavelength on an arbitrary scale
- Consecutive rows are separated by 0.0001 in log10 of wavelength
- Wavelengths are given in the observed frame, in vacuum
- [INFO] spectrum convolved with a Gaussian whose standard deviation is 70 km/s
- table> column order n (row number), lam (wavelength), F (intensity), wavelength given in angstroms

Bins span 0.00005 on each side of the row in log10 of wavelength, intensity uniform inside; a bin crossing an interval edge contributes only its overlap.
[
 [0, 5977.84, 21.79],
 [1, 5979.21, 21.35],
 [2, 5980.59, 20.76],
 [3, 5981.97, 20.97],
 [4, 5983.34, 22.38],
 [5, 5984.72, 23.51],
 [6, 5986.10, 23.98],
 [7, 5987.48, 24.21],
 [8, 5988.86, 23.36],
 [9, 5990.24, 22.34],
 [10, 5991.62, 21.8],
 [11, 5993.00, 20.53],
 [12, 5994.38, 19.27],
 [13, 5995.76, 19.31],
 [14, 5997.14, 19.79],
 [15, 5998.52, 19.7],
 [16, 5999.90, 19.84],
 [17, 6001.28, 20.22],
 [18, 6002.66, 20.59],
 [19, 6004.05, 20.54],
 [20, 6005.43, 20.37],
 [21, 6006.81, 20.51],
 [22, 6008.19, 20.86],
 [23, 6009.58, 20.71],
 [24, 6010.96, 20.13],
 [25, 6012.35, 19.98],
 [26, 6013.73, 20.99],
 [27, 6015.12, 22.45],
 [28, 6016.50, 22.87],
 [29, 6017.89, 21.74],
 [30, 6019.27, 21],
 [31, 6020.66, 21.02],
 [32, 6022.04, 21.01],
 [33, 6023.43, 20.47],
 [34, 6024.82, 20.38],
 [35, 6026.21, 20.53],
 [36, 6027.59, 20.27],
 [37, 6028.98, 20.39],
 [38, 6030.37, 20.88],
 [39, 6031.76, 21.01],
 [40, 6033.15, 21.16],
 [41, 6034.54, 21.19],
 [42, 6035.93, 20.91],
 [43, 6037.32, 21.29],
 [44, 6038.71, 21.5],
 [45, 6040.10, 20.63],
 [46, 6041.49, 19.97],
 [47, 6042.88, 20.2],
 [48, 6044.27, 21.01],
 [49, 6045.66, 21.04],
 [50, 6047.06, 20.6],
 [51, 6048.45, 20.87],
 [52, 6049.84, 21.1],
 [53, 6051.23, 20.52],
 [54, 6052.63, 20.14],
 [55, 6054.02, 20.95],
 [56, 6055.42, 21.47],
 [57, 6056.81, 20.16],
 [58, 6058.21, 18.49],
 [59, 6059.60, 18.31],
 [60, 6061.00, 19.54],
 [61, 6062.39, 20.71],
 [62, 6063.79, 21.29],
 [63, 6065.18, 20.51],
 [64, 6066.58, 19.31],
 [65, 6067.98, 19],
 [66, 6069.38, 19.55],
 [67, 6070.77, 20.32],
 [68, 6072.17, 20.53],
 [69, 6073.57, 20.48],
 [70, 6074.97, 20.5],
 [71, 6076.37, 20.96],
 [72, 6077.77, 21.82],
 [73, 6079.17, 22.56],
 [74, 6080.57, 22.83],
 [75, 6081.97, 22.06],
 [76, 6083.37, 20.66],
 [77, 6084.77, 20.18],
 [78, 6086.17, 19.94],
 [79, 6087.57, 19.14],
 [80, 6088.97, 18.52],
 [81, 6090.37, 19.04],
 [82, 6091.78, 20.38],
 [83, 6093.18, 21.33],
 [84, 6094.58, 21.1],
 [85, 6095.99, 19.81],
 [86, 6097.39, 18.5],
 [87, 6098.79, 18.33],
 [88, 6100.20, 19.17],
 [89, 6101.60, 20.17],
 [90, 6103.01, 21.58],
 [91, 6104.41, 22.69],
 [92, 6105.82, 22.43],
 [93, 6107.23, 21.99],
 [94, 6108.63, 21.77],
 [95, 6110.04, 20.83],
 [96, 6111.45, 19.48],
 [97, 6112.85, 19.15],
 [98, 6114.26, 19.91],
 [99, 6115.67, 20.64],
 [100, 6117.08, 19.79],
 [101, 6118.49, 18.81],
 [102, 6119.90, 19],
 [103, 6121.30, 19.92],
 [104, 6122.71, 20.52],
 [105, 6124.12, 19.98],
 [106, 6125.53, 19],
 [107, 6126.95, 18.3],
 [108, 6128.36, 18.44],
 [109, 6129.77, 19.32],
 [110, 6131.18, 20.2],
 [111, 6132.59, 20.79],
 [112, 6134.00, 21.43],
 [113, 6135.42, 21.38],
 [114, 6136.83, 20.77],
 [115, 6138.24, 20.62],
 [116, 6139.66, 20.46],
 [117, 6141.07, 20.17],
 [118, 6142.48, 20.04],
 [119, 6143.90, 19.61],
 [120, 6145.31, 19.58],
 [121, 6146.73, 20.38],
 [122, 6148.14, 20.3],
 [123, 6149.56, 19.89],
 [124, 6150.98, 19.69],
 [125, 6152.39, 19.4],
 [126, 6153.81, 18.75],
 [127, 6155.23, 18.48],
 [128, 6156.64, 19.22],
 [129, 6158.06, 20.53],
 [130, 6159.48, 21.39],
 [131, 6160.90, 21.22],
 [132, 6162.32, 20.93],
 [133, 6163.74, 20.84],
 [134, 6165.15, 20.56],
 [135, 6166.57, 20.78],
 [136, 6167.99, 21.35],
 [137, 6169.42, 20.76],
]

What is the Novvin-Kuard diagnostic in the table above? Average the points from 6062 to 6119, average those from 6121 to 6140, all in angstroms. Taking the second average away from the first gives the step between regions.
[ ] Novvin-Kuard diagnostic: 0.4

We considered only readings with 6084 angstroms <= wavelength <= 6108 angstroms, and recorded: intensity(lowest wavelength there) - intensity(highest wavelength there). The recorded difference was -2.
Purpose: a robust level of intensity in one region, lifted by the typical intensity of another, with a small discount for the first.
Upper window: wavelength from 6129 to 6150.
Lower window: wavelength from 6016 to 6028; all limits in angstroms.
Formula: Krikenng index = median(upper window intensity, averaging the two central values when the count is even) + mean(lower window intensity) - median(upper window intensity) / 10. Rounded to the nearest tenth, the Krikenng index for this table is 39.3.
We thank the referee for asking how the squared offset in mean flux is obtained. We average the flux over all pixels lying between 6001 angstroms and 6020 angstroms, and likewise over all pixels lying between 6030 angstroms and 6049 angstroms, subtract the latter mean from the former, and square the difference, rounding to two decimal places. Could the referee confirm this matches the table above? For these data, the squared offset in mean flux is 0.00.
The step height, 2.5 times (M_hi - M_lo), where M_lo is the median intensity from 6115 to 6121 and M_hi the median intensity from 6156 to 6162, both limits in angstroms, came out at 4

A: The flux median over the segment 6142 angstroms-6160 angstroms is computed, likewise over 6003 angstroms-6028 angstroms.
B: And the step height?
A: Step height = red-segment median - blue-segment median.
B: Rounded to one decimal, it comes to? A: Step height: -0.9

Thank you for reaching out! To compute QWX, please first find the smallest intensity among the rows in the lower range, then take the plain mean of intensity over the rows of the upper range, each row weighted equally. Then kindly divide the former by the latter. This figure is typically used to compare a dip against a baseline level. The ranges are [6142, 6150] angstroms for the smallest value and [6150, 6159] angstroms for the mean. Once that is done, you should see 1.01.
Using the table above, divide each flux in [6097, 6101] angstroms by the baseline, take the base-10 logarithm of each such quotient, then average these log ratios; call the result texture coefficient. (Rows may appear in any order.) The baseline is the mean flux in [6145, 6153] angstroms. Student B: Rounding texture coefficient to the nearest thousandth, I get -0.027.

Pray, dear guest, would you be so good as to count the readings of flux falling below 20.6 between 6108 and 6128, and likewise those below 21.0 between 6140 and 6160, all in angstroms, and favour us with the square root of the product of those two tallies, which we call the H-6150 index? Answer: 12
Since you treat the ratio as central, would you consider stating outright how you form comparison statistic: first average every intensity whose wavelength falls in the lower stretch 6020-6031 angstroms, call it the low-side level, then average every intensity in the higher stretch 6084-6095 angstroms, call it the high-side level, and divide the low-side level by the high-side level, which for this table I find 1.03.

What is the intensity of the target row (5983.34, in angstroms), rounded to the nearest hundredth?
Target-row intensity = 22.38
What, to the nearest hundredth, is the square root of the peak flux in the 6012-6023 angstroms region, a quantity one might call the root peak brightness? 4.78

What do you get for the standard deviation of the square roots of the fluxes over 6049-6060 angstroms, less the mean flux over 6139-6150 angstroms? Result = -19.9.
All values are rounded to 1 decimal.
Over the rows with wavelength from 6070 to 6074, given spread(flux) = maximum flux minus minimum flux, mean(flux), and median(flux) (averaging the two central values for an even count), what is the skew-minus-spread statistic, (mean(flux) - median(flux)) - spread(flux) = -0.2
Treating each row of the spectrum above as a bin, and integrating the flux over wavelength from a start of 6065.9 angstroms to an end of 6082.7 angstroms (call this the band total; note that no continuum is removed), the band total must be 350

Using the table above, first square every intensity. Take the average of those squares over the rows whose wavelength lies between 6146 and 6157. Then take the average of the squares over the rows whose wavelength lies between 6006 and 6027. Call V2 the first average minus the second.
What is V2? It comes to -59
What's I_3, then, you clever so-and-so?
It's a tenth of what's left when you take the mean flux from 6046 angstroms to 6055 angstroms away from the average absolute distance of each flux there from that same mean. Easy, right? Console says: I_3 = -2.04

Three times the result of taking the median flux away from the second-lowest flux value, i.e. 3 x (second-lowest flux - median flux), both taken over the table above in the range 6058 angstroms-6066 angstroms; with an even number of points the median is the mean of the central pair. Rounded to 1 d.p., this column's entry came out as -4.6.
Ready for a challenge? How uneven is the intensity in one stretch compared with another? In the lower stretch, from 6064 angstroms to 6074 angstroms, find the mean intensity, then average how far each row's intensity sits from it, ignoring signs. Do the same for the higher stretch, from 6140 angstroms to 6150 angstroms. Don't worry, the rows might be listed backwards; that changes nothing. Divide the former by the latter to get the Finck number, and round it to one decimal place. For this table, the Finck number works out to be 2.2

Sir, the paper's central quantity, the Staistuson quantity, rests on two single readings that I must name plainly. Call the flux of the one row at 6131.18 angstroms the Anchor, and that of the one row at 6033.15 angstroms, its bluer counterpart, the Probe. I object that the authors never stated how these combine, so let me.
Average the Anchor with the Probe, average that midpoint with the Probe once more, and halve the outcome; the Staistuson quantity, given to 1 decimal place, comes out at 10.5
